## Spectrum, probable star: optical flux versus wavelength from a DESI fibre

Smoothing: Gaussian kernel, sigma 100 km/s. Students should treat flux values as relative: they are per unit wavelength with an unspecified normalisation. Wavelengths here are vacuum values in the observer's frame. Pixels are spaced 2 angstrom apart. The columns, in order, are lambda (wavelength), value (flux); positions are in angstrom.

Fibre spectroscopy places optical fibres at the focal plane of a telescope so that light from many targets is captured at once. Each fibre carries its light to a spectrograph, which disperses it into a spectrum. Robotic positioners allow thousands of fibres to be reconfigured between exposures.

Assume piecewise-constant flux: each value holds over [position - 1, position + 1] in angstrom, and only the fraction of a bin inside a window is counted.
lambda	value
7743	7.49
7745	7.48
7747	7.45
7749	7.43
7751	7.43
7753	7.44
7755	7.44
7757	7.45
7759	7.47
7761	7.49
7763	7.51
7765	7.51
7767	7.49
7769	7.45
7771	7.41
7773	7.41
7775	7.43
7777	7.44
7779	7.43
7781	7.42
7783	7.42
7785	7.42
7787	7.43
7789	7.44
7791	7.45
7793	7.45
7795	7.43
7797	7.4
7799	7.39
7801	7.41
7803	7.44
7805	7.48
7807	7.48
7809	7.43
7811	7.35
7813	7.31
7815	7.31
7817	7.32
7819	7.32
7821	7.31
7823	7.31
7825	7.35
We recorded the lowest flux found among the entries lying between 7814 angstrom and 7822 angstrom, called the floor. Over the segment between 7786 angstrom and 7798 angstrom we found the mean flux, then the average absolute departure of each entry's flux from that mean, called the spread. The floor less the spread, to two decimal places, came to 7.30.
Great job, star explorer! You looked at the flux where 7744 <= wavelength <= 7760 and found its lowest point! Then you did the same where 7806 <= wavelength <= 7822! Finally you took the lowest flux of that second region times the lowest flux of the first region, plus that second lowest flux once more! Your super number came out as 61.6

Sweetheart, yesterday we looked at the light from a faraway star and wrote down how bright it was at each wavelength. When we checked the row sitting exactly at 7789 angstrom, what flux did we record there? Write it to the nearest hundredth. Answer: 7.44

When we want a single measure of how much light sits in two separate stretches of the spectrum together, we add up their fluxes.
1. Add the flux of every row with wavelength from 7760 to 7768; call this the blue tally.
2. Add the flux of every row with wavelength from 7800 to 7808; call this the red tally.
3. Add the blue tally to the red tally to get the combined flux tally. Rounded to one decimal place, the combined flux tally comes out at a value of 59.8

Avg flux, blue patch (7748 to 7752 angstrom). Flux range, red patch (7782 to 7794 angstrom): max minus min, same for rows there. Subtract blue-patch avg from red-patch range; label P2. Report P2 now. -7.40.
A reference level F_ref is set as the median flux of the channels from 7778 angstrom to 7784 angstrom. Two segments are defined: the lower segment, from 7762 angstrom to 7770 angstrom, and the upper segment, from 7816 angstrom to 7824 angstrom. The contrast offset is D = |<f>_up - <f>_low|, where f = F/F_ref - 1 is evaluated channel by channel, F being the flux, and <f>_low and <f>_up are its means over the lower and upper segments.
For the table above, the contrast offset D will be 0.0236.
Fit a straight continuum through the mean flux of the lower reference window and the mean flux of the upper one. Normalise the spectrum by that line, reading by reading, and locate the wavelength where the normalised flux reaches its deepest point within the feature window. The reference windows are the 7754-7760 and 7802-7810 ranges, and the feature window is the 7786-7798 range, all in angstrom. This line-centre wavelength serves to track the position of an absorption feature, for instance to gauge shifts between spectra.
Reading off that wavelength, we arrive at 7797 angstrom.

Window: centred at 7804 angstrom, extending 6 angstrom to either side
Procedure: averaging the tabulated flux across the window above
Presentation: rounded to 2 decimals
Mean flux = 7.44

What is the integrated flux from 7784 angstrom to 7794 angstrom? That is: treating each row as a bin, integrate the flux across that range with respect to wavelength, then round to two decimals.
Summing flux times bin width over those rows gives 74.38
